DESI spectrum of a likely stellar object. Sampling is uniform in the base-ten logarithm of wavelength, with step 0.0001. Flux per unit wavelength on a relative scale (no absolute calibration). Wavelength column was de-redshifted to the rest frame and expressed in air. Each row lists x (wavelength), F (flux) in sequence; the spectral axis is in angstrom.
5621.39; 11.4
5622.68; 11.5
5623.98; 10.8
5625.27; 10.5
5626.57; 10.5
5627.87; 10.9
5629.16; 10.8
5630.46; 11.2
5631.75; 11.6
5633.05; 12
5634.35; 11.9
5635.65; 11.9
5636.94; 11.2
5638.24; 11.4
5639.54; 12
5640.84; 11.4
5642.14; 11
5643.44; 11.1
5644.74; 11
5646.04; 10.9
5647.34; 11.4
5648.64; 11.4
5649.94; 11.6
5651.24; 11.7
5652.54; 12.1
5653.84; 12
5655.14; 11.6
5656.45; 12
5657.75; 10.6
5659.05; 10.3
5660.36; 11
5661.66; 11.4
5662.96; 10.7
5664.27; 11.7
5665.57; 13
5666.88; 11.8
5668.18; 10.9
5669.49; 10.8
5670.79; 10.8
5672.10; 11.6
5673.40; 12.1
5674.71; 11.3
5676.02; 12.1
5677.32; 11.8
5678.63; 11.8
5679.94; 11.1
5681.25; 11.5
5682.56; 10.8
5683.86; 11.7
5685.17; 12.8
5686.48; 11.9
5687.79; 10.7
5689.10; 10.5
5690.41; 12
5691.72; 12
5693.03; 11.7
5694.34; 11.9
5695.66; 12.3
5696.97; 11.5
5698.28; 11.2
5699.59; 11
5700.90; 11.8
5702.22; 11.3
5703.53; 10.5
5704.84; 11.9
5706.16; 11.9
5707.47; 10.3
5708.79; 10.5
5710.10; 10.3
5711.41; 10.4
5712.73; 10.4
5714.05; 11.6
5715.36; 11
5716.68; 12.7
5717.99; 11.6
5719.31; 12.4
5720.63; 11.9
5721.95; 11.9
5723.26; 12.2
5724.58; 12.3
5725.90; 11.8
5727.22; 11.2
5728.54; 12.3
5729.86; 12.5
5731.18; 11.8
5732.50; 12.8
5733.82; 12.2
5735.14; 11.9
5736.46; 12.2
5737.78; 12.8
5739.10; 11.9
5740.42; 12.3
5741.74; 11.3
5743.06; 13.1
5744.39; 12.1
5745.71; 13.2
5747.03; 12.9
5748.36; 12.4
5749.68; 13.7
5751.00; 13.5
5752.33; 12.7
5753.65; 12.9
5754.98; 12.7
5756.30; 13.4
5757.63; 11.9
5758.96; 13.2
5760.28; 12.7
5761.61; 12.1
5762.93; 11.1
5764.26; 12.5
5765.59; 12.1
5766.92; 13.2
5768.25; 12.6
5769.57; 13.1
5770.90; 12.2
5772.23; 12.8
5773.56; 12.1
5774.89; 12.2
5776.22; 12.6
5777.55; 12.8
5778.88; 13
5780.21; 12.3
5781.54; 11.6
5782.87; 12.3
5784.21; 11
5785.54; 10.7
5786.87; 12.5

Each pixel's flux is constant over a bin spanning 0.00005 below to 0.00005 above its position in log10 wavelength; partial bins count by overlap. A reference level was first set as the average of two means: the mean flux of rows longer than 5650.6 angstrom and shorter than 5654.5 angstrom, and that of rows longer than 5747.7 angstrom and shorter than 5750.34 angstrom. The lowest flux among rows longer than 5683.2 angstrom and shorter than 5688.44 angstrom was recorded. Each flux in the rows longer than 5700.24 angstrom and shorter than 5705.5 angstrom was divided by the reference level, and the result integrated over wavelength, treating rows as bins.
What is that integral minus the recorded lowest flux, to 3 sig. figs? -5.92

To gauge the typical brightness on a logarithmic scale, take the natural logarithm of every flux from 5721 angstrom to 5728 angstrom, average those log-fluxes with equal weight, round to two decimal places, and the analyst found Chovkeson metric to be 2.47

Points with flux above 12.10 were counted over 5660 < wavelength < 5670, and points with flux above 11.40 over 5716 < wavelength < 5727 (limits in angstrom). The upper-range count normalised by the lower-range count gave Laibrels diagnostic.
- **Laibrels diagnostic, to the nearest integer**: 8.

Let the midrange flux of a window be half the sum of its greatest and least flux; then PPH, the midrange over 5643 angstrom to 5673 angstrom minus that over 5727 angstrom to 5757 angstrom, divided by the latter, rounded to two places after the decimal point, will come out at -0.06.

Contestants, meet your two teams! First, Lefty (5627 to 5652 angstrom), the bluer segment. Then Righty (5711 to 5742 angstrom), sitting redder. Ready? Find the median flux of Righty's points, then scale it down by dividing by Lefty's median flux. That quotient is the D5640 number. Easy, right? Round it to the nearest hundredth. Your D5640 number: 1.04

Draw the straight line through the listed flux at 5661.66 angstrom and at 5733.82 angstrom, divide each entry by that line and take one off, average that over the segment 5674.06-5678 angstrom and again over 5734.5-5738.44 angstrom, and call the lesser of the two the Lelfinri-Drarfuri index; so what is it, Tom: 0.01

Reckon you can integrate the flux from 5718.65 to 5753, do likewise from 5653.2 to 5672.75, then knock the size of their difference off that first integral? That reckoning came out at 222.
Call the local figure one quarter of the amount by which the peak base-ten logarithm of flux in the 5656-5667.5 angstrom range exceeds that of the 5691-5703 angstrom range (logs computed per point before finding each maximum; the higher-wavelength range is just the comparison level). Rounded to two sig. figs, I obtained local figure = 0.0060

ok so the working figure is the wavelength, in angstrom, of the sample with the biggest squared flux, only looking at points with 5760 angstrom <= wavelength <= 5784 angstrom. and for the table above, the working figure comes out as 5766.92 angstrom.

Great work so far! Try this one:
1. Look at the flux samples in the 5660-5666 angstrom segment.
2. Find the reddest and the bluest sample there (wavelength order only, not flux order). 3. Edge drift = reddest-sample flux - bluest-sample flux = 2.0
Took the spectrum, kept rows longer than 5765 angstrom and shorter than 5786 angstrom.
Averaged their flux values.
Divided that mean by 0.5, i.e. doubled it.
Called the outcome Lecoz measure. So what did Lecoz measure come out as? 24.6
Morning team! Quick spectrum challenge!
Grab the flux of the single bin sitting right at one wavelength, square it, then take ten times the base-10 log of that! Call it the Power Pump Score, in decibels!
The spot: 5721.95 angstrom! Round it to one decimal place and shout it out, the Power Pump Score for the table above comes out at 21.5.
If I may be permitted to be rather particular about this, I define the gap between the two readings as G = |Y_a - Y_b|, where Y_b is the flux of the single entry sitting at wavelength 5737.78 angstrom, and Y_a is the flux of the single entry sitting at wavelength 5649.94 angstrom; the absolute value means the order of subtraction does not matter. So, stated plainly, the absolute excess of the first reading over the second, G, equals 1.2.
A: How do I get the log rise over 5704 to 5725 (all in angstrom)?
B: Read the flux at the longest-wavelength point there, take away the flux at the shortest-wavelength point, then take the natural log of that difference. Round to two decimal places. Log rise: -0.92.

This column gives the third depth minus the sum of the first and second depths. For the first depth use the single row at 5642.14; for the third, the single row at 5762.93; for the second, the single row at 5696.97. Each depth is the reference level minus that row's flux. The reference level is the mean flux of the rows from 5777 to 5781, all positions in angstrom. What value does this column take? -1.3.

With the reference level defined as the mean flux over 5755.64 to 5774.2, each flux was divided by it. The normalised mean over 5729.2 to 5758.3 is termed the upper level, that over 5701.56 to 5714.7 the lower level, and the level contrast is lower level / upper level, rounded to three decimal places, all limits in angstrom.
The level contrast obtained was 0.869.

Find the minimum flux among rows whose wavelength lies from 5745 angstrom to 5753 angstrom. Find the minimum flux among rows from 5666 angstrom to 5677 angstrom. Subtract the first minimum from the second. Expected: -1.6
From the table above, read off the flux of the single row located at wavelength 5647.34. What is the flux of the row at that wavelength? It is 11.4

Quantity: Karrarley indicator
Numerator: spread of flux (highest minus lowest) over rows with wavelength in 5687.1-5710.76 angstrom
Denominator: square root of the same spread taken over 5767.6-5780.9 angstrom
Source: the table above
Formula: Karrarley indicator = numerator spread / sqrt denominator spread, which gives 2.0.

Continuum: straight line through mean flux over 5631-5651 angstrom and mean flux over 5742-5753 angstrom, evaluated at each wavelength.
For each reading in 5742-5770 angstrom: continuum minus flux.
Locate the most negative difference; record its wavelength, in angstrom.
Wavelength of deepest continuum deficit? 5749.68 angstrom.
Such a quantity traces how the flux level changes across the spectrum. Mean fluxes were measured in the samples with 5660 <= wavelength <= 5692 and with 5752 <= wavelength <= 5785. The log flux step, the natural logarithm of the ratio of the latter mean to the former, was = 0.08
